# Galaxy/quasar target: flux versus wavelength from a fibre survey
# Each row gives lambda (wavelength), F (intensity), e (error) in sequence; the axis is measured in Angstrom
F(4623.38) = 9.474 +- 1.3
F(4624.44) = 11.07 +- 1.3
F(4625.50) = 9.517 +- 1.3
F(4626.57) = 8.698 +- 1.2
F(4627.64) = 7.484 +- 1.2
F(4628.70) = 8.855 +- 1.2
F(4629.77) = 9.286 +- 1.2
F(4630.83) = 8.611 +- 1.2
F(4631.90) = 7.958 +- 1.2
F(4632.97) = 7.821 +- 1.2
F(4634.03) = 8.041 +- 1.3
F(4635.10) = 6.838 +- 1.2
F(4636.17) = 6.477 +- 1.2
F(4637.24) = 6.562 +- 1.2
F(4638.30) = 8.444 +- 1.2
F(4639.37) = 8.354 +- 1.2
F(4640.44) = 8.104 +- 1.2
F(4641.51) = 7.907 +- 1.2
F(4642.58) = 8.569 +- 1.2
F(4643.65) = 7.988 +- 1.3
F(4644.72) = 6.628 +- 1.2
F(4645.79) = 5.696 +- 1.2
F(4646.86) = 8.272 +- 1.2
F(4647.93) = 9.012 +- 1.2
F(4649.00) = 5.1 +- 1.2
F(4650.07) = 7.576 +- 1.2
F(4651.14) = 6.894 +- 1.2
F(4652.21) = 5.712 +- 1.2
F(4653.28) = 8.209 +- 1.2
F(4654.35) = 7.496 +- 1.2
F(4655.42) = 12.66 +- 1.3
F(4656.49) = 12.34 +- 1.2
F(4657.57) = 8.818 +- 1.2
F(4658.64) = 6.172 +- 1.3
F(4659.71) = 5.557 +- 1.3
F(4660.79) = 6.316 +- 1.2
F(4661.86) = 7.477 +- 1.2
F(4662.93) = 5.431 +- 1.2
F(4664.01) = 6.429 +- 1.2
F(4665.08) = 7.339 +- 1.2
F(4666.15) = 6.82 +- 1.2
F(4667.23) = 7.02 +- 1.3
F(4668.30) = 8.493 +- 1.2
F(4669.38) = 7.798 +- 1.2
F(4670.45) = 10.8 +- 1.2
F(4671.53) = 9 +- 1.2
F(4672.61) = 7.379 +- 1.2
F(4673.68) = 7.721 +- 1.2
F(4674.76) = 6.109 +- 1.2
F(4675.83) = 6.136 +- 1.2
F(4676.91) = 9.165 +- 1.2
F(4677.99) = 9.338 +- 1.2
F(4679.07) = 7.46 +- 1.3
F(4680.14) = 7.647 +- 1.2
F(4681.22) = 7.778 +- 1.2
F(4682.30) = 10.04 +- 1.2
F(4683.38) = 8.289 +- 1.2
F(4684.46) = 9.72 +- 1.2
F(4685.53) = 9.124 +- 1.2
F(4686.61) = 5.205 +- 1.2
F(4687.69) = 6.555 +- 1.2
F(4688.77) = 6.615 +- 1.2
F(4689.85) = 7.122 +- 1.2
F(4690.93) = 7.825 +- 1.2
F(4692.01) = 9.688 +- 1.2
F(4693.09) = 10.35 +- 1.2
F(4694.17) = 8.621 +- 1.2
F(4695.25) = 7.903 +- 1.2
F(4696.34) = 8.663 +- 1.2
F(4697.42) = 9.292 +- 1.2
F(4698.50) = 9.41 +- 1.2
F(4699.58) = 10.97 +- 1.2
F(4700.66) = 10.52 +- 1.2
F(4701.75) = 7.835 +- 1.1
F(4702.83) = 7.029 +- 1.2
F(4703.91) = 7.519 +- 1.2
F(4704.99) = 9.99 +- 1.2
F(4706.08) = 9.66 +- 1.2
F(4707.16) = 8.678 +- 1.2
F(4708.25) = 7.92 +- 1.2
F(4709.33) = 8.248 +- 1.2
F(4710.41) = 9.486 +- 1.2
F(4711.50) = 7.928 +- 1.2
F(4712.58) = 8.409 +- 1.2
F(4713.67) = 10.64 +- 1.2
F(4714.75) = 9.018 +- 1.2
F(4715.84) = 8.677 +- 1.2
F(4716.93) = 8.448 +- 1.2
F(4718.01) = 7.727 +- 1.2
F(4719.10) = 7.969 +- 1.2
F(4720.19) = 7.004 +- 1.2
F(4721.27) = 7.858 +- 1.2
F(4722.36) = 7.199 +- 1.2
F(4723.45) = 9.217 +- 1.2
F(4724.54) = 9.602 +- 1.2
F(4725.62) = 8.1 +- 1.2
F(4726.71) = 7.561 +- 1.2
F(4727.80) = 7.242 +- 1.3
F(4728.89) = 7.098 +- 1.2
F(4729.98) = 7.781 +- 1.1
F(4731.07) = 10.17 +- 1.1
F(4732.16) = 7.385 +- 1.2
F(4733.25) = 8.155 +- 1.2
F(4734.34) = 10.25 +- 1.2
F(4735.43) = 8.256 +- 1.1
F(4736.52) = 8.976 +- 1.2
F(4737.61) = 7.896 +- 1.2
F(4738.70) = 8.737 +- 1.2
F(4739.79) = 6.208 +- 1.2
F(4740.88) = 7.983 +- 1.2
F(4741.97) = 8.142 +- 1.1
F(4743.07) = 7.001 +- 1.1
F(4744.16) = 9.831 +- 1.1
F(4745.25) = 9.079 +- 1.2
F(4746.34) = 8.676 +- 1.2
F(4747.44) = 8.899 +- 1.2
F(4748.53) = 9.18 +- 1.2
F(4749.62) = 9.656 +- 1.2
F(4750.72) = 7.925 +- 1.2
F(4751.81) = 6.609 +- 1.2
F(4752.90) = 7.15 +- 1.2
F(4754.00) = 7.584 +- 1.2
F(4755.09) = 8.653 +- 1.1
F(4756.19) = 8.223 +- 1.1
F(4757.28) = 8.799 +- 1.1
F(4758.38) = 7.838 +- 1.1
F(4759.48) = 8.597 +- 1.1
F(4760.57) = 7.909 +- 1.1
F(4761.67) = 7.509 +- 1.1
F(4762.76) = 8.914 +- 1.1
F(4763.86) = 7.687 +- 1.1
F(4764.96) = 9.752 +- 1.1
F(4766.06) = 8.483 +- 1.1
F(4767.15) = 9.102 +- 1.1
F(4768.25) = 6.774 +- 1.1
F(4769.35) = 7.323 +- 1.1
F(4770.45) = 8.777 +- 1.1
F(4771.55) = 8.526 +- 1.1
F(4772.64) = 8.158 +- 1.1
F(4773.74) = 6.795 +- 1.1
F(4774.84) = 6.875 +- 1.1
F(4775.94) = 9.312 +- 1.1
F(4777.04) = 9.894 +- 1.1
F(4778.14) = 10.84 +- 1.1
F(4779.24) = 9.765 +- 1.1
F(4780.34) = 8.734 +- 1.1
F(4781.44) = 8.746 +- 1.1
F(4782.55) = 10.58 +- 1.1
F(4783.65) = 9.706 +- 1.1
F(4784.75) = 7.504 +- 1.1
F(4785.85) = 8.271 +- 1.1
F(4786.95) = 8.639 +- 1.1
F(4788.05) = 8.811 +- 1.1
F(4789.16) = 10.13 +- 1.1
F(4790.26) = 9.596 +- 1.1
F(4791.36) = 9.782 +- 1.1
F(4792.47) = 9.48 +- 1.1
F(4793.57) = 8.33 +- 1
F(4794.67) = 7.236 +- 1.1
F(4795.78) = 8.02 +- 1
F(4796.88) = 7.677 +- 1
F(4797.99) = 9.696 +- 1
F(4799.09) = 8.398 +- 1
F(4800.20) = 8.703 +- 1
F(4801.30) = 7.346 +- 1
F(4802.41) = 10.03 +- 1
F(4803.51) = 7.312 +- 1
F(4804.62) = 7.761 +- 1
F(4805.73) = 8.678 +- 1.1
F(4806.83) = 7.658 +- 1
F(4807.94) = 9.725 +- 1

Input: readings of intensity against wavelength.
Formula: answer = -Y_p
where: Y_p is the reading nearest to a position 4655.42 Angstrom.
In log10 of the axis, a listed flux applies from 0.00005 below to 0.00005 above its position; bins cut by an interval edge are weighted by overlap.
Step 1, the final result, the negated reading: -13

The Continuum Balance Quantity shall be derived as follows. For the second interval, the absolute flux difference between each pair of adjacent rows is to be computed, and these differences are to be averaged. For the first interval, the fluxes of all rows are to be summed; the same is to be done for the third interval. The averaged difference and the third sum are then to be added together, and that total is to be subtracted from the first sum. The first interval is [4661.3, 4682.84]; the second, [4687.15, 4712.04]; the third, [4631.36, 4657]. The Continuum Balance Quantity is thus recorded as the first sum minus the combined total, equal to -34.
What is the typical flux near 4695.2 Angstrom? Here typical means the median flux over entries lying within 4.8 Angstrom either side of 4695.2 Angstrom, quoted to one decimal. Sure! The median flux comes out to 9.3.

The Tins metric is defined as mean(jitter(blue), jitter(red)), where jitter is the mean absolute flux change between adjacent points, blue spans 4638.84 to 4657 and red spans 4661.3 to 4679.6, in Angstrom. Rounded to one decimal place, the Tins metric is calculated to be 1.4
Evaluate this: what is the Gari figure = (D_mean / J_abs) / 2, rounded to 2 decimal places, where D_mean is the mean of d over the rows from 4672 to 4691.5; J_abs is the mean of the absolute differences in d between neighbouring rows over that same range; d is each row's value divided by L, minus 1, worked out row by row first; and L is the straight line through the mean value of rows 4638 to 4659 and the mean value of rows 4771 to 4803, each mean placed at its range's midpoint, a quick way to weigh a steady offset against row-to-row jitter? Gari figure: -0.20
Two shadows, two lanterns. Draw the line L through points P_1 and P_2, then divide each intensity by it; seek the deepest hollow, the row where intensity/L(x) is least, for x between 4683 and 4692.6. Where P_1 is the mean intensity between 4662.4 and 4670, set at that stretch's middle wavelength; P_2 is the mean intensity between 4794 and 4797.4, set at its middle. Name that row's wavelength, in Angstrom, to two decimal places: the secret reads 4686.61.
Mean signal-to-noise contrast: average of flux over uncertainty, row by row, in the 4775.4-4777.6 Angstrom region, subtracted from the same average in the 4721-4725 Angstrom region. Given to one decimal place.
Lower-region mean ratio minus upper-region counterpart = -1.7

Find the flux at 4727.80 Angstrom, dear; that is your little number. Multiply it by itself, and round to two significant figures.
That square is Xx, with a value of 52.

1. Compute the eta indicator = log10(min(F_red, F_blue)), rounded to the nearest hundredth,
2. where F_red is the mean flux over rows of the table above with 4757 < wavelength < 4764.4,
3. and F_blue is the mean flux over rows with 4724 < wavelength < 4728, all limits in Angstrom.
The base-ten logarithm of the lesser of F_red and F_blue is 0.91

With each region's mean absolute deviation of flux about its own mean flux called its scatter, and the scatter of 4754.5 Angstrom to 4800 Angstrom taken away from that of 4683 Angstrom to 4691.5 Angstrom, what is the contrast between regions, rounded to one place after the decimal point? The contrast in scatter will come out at 0.4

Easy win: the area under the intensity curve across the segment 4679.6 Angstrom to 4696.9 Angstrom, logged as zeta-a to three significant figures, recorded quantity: 142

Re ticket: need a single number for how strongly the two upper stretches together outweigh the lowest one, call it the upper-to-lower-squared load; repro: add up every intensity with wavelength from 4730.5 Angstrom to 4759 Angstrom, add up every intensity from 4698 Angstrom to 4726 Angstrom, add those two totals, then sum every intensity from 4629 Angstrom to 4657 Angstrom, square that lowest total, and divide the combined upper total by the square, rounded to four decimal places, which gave 0.0104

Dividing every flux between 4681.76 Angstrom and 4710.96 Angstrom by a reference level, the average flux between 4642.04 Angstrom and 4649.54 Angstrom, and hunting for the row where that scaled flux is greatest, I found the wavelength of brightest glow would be 4699.58 Angstrom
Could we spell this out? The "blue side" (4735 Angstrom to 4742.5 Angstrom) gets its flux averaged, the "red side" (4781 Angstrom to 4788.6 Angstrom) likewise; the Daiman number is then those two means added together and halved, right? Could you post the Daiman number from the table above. 8.46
